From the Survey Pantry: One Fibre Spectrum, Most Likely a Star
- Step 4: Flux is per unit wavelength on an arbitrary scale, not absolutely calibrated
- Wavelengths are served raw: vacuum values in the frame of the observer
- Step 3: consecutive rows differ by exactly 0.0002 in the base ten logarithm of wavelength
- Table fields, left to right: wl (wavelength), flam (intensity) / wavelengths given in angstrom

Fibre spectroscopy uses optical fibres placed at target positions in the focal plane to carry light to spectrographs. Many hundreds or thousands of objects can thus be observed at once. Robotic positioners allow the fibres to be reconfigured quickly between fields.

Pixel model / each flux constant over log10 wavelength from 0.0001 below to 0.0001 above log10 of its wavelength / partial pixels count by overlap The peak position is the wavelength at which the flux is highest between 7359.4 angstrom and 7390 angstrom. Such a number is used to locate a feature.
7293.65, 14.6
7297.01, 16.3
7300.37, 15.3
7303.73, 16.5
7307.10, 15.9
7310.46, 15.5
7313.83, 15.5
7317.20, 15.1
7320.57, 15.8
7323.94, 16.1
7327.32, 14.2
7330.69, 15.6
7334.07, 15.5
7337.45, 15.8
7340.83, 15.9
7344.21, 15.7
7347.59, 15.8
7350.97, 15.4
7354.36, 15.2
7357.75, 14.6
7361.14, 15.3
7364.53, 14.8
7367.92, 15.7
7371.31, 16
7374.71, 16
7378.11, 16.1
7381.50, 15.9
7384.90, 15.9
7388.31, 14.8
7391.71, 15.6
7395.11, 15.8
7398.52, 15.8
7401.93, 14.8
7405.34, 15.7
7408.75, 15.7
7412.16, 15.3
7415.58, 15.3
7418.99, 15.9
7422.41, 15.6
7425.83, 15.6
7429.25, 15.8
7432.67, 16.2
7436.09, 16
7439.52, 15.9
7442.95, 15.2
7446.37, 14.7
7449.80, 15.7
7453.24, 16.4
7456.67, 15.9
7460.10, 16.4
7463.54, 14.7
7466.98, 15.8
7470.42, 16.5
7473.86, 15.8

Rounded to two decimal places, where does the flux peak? 7378.11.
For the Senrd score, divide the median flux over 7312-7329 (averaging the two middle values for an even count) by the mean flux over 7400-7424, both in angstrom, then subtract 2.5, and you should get -1.50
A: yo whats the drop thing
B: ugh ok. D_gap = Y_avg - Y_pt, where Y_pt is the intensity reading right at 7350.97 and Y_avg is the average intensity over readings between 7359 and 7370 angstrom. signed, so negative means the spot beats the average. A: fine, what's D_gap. -0.13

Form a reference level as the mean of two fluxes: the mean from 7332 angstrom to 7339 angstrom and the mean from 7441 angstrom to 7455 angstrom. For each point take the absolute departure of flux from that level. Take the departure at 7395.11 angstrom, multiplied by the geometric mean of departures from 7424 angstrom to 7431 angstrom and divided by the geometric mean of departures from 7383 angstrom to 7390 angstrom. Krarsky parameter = 0.0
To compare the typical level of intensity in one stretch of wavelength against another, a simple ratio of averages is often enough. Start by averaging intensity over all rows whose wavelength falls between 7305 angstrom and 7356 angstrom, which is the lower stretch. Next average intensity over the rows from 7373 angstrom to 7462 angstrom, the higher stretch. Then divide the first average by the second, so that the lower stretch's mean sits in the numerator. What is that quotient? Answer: 0.99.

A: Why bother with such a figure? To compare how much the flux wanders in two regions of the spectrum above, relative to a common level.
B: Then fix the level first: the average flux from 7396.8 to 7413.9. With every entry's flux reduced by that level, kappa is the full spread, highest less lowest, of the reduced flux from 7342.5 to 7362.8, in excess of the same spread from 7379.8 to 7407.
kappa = 0.100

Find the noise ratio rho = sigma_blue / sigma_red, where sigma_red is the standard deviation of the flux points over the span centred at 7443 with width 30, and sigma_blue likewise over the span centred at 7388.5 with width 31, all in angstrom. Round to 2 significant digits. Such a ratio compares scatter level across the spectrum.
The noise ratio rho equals 0.95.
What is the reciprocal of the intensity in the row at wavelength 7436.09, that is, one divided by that 0.0625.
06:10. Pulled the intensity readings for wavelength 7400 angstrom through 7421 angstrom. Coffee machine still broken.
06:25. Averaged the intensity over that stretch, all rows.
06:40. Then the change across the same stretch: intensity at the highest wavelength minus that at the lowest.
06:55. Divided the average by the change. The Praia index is 14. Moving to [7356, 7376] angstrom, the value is 11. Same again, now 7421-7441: 53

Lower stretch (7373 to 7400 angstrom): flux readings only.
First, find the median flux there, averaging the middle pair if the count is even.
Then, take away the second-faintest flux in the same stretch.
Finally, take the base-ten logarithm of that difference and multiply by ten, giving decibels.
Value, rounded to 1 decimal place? -6.0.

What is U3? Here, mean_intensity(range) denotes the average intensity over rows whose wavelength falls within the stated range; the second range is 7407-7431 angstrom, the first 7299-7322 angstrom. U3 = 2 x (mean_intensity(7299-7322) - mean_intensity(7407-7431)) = 0.1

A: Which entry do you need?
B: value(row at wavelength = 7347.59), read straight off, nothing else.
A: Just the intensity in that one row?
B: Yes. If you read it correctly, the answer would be 15.8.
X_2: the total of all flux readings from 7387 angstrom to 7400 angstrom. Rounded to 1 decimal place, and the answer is 62.0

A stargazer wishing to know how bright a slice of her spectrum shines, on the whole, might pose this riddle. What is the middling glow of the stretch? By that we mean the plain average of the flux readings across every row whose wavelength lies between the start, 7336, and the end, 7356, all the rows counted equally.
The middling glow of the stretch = 15.6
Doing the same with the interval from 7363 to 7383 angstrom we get 15.8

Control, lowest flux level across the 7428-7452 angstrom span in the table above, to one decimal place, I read 14.7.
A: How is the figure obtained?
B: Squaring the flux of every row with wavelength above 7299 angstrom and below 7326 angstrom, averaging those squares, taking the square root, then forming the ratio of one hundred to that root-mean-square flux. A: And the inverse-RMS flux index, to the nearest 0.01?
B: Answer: 6.36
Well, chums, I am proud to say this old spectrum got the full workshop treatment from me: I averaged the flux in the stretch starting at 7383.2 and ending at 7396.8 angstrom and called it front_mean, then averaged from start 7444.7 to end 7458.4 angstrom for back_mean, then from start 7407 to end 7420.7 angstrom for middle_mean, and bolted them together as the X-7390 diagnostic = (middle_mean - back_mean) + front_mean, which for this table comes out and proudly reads 15.4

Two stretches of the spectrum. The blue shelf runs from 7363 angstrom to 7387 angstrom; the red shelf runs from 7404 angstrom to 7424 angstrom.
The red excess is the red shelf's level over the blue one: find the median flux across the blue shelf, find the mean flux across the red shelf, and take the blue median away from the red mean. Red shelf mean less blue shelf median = -0.32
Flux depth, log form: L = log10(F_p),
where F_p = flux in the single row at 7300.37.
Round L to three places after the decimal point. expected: 1.185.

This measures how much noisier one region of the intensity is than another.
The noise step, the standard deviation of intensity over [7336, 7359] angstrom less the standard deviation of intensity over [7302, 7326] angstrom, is 0.01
